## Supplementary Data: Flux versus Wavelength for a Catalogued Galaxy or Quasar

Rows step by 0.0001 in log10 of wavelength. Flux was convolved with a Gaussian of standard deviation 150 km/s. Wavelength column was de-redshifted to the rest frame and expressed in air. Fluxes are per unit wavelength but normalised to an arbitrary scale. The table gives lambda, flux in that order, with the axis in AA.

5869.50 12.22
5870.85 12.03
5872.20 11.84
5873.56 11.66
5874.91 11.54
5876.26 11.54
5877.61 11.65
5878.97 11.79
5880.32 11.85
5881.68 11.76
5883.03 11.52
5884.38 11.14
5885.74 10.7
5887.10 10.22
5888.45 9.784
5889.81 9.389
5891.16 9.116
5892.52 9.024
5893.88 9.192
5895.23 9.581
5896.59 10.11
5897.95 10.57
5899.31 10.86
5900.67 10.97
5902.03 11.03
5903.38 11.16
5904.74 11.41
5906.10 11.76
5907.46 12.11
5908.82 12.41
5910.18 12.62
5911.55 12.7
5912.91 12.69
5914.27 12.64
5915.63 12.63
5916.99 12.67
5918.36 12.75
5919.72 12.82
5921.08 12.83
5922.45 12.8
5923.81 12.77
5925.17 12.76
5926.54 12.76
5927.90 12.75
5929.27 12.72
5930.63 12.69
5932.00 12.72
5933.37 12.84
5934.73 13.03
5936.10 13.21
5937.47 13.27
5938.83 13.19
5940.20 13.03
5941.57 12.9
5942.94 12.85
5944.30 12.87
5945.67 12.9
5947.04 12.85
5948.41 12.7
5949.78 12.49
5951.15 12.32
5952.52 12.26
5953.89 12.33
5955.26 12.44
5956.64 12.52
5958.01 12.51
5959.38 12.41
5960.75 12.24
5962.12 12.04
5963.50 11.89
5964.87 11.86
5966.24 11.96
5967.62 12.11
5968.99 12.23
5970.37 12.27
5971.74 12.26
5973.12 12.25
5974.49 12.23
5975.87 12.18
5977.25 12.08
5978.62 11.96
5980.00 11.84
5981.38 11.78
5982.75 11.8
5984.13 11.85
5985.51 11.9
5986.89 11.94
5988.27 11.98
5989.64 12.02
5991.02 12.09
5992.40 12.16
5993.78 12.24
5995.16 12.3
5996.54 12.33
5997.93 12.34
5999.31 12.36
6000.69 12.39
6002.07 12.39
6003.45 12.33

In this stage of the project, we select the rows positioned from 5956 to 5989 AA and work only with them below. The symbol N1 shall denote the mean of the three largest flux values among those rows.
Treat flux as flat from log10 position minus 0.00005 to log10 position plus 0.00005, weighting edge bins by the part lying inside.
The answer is 12.5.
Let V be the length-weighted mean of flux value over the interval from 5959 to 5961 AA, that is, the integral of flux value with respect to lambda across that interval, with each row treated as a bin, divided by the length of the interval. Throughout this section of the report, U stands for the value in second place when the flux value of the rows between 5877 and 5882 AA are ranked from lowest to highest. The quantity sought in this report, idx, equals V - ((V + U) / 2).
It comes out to 0.29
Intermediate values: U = 11.76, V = 12.3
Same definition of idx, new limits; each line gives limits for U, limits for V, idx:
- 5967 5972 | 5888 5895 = -1.46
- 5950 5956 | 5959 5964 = -0.09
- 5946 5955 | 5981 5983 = -0.24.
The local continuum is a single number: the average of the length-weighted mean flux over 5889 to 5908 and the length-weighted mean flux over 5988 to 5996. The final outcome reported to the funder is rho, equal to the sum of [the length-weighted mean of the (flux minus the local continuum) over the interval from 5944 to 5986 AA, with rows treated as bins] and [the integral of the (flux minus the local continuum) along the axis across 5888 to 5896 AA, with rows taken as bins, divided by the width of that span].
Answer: -1.02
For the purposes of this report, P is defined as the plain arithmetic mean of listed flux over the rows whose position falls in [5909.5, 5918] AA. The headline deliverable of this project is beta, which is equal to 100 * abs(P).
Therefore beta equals 1266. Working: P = 12.7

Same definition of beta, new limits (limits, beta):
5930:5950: 1290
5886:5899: 967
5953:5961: 1241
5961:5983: 1205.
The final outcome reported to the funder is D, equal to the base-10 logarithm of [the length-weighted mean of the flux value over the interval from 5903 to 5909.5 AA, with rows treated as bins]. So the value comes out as 1.072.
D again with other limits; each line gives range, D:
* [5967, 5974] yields 1.088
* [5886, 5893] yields 0.982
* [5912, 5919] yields 1.103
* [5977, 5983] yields 1.076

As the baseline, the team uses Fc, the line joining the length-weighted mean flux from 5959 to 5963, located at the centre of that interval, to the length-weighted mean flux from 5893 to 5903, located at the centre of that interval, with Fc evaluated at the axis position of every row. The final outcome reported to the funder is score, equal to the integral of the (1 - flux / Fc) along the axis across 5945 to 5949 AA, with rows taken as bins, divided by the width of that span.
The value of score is -0.09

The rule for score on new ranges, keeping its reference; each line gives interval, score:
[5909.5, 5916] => -0.18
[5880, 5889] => -0.11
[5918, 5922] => -0.17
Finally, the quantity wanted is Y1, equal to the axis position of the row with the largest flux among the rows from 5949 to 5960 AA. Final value 5956.64 AA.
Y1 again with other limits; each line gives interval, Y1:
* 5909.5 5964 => 5937.47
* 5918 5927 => 5921.08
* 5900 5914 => 5911.55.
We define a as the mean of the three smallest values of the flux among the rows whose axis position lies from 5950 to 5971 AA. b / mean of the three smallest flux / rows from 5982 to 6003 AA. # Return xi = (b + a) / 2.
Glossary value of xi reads 11.9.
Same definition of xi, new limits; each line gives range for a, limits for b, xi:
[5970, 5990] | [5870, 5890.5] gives 10.8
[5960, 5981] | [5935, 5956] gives 12.1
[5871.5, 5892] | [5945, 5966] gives 10.7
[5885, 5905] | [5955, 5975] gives 10.5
